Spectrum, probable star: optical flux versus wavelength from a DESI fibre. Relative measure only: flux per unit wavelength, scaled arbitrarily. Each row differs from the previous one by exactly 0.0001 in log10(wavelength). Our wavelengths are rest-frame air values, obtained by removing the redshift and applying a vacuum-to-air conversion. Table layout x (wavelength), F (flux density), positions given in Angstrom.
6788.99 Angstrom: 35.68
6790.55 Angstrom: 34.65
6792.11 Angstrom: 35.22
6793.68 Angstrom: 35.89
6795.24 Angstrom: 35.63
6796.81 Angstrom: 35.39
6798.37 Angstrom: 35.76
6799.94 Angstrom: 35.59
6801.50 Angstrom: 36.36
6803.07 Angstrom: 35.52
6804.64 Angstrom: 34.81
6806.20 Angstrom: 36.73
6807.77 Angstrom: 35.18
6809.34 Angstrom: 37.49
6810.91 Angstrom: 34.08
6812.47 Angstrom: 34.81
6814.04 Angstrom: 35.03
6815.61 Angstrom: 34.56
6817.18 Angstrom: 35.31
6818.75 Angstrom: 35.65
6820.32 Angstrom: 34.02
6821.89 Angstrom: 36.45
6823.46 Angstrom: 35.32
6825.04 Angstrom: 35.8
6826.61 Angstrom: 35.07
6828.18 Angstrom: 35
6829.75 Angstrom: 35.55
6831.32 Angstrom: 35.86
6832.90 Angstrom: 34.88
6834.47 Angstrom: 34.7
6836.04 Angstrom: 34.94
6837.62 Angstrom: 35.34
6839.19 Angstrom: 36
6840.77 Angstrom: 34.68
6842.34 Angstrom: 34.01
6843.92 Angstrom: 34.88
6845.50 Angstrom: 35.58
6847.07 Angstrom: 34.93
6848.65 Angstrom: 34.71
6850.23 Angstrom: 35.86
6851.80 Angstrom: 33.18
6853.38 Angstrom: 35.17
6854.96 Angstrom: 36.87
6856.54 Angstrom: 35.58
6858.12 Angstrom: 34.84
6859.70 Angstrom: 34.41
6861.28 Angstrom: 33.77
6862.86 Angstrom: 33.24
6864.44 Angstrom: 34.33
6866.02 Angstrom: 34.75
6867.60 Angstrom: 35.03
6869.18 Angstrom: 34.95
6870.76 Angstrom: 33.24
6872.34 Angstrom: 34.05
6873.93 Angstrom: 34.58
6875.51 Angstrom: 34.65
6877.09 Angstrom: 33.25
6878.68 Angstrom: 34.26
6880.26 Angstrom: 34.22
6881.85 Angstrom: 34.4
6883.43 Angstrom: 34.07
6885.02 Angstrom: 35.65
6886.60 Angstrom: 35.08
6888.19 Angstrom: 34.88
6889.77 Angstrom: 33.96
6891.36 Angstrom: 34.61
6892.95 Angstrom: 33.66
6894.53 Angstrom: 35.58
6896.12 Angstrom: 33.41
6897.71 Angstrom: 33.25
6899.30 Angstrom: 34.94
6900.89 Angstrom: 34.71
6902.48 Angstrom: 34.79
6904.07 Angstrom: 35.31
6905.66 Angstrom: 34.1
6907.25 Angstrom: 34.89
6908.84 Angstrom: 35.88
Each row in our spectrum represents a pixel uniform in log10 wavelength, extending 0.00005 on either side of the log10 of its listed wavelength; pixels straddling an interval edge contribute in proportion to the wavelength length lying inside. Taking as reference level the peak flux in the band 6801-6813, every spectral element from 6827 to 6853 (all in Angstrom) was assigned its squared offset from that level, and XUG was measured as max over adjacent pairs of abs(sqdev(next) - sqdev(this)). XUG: 16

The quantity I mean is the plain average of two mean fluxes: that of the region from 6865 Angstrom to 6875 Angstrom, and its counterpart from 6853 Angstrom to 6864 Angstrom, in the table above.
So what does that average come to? 34.6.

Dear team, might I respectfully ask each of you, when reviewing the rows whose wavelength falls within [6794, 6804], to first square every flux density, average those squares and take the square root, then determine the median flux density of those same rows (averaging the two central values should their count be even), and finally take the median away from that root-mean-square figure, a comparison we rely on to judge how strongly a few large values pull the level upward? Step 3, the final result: 0.10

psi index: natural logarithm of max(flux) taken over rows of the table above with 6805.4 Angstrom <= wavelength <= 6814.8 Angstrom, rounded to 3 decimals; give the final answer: 3.624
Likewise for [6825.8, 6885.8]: 3.607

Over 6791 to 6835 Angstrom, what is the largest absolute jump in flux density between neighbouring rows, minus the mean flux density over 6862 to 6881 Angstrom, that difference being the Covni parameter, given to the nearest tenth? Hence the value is -30.8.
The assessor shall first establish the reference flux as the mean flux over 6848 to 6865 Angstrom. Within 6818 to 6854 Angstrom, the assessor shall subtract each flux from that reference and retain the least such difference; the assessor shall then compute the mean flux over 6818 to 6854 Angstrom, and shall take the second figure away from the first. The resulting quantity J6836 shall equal -36.8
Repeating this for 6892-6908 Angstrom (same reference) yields -35.3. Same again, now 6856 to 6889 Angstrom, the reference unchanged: -35.4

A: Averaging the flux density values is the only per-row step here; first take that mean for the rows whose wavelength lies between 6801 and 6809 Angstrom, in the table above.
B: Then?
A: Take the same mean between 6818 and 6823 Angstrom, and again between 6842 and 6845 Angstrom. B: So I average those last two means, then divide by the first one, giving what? 0.977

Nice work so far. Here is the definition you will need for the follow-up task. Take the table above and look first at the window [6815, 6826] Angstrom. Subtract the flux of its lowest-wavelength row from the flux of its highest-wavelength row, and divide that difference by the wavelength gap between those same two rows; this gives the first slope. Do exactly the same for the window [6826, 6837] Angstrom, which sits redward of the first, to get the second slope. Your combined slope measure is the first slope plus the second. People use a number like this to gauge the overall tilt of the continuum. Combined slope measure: 0.12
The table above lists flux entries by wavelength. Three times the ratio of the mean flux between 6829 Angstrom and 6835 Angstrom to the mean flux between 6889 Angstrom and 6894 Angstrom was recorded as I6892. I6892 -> 3.10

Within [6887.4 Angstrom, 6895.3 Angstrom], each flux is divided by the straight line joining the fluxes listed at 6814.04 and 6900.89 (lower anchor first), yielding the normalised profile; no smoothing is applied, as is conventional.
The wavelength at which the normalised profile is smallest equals 6892.95 Angstrom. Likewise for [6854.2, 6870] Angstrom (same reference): 6862.86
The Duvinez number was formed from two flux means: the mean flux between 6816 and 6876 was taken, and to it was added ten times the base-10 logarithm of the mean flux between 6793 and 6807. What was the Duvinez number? 50.5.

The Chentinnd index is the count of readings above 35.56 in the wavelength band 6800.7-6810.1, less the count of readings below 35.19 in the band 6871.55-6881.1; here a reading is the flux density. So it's -3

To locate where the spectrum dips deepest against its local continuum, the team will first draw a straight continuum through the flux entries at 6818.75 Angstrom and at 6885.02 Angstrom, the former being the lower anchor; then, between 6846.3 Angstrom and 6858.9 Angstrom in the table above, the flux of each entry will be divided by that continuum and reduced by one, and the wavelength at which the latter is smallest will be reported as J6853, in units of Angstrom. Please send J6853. 6851.80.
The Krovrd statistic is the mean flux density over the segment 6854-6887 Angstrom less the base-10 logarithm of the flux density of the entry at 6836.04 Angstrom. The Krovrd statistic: 32.99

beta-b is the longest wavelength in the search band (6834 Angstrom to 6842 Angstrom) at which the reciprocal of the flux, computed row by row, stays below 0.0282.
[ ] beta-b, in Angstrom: 6839.19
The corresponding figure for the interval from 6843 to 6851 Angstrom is 6850.23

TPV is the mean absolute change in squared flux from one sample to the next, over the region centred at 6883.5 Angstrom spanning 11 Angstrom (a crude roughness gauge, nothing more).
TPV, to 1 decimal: 33.7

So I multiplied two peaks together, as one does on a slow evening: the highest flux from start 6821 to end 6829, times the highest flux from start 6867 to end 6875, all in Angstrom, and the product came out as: 1277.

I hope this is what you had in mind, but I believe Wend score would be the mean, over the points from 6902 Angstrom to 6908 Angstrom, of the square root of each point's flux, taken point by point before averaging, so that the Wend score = 5.90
